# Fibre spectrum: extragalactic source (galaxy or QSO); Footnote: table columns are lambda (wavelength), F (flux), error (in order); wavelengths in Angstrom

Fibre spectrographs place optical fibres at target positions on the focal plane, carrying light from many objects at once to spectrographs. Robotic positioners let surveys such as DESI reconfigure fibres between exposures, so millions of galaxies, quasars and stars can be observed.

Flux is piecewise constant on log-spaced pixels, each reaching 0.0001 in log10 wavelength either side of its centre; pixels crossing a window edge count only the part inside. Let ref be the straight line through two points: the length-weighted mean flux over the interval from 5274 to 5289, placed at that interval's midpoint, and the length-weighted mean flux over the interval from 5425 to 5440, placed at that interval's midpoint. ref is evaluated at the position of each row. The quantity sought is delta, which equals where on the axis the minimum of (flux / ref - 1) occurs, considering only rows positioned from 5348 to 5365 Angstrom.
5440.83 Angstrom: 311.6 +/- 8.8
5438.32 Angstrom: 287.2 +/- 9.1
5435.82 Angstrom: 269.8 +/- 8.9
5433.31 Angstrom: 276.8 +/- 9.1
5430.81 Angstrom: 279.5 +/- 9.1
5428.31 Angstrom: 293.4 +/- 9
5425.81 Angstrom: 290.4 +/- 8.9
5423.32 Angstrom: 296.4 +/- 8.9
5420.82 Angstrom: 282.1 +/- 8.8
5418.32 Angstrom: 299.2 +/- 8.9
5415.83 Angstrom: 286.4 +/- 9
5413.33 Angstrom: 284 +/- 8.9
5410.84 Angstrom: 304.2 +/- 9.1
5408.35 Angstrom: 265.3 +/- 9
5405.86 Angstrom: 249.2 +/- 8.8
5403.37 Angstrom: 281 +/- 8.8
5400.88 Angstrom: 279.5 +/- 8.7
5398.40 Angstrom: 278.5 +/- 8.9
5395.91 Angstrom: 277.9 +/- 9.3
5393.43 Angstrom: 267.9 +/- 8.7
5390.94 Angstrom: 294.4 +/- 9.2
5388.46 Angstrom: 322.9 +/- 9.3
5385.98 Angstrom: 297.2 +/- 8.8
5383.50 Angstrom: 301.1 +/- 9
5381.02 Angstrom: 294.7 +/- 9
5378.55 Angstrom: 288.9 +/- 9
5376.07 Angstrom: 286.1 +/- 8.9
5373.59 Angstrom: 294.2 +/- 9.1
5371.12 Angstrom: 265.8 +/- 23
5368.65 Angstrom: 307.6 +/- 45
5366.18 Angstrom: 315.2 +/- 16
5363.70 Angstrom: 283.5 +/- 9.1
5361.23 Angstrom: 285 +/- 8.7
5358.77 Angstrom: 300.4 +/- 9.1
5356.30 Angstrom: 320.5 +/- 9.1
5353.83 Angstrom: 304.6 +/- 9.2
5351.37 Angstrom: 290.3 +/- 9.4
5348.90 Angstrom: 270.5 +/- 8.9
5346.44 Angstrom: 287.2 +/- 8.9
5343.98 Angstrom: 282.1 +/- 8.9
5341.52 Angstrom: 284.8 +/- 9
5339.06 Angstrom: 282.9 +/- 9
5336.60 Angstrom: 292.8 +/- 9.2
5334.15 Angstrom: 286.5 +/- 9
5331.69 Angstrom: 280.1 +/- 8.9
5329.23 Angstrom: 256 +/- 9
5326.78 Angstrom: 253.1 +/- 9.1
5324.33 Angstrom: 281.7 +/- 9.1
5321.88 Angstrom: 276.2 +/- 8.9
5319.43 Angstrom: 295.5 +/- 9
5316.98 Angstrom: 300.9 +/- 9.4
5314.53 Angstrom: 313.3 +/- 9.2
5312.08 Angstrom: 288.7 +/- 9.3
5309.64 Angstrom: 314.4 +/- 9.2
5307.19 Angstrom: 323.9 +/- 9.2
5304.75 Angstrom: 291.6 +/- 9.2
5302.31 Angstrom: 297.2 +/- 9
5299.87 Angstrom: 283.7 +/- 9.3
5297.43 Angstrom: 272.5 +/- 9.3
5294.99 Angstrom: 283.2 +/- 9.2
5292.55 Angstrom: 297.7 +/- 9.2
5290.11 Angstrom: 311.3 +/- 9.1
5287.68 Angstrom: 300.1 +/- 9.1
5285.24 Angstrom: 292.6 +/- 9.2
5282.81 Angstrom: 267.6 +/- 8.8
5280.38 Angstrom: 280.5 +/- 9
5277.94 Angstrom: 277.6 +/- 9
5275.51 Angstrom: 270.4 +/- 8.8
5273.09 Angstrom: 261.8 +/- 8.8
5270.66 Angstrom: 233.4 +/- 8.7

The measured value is 5348.90 Angstrom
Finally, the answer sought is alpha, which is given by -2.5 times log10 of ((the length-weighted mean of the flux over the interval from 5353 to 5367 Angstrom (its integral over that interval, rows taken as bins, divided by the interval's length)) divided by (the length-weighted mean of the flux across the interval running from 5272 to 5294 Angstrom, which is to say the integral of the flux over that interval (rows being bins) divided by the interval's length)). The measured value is -0.06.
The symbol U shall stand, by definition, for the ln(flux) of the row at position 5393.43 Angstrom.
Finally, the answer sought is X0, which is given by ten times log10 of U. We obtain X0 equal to 7.475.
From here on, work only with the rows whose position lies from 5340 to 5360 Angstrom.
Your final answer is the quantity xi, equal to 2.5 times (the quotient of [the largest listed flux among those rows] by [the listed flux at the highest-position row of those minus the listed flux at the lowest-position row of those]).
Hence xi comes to 51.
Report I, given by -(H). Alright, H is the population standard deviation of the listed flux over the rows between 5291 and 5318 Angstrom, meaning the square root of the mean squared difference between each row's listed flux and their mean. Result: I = -14.7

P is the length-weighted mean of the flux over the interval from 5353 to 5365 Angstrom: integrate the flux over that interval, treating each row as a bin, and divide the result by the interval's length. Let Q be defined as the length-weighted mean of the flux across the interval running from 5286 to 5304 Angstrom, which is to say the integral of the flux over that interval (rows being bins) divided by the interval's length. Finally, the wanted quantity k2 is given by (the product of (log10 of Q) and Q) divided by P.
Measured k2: 2.41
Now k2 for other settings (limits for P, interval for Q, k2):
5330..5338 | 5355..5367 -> 2.61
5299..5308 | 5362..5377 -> 2.41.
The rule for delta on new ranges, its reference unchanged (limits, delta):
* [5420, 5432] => 5430.81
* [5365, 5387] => 5371.12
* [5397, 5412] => 5405.86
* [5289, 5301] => 5297.43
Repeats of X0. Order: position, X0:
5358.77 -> 7.563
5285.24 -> 7.543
